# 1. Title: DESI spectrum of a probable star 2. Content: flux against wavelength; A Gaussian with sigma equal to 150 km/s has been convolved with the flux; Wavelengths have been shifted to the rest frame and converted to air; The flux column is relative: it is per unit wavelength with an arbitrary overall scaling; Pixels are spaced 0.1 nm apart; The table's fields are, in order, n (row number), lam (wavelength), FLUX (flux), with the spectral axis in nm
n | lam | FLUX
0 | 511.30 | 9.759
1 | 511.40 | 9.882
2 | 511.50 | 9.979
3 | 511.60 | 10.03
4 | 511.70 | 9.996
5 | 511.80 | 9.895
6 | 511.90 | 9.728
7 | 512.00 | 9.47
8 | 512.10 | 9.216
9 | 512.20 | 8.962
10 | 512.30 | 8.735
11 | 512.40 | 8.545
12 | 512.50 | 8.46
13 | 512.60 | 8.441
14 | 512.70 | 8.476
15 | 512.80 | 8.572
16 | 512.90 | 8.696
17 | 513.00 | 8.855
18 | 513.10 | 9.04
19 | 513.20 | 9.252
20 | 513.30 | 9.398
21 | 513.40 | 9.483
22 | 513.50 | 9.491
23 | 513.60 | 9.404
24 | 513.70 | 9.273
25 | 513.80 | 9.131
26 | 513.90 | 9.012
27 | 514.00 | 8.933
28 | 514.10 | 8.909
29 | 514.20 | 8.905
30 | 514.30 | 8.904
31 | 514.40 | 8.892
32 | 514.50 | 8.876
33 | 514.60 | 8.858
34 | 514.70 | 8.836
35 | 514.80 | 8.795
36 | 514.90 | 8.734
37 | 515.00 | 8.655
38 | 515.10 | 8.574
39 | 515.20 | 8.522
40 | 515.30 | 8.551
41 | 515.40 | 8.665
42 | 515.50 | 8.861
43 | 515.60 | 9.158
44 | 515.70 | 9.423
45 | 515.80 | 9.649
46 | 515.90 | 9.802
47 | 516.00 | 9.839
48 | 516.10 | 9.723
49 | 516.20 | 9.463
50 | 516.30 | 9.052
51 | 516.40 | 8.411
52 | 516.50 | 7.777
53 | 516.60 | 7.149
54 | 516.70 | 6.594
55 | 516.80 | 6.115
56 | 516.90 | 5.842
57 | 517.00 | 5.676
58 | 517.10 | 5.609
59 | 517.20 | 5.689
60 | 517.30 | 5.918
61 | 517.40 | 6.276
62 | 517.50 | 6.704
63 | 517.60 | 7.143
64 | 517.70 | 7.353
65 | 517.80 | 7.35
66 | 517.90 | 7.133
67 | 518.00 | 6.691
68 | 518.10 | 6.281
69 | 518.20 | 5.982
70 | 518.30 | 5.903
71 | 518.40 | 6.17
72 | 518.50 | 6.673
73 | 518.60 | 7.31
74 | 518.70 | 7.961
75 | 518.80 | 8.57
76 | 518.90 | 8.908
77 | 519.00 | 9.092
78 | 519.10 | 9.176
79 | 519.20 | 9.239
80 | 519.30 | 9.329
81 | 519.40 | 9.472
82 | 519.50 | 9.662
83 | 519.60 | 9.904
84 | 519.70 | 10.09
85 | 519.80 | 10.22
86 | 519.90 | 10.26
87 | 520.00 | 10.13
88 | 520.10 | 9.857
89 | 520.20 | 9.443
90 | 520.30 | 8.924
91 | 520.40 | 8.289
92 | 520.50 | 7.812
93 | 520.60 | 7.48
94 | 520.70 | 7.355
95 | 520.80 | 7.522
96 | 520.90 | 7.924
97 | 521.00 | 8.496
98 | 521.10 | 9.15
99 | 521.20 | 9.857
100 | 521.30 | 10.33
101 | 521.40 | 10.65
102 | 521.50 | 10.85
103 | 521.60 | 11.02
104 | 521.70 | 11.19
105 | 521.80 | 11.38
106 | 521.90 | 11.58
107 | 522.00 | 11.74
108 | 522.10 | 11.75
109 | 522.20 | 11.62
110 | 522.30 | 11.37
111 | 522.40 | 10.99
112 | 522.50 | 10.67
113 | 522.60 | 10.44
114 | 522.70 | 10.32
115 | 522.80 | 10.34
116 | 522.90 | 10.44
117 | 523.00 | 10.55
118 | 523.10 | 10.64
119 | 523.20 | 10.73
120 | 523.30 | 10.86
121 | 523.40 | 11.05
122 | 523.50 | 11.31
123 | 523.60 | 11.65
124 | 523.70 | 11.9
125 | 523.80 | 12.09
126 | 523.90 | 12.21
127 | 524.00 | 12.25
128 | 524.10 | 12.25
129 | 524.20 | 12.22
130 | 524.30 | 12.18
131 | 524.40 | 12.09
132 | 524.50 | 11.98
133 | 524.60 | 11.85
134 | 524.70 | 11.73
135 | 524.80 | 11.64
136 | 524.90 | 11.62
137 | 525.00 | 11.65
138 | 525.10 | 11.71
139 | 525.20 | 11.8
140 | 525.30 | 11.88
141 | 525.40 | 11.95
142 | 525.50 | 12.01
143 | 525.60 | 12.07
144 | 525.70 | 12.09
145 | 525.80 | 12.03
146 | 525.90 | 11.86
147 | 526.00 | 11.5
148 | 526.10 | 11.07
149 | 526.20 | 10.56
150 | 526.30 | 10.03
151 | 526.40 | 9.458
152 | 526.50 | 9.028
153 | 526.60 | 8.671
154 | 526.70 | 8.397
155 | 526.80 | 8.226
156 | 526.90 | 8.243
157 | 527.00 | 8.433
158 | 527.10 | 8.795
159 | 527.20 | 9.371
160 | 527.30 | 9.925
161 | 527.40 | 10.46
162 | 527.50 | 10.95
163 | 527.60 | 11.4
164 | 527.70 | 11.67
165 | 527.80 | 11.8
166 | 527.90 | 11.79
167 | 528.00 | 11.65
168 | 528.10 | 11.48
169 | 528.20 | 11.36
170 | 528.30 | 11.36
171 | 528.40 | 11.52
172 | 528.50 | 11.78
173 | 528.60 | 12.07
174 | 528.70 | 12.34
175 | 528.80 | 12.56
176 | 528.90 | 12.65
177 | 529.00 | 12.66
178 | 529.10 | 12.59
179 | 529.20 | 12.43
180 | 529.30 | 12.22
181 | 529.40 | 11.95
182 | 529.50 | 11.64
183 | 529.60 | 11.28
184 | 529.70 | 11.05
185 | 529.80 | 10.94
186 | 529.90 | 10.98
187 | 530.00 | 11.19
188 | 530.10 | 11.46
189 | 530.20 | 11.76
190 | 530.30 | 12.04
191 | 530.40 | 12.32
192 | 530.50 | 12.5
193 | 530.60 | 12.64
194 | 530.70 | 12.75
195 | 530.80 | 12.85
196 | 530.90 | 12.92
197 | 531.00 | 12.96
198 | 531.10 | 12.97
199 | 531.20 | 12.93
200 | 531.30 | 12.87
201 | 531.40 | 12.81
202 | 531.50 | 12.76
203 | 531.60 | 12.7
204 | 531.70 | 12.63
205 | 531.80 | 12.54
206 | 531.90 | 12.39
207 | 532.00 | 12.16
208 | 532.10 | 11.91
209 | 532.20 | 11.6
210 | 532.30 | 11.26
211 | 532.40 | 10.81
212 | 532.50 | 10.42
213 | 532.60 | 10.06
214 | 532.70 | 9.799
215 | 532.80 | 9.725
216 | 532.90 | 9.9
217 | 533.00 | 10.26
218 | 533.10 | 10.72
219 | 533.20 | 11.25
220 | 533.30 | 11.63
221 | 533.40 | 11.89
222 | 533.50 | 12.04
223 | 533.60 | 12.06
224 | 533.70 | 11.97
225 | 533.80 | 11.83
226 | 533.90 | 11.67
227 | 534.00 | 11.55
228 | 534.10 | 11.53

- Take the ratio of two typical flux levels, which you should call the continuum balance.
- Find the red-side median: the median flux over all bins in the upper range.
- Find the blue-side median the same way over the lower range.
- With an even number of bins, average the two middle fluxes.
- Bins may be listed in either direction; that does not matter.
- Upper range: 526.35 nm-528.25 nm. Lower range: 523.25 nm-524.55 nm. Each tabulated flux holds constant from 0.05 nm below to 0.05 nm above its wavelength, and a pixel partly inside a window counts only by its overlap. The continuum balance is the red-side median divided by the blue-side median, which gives 0.82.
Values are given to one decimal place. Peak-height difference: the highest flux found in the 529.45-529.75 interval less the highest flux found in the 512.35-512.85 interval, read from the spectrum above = 3.1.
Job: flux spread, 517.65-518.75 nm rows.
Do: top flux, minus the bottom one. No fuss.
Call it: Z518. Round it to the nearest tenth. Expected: 2.1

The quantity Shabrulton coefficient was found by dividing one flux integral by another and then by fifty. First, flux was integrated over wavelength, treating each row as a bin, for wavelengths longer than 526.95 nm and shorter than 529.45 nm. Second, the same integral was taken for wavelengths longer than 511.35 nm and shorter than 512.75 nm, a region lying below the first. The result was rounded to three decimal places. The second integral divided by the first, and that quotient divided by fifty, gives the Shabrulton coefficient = 0.009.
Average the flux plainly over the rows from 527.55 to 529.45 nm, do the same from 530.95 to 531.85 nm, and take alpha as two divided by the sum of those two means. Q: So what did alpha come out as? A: 0.081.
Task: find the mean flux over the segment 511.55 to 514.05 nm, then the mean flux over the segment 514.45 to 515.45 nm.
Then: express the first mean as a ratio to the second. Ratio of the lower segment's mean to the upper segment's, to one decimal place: 1.0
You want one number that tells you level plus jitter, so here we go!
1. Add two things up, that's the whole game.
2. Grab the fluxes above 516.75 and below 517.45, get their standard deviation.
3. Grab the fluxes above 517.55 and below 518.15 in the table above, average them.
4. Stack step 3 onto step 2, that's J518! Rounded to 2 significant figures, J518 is 7.2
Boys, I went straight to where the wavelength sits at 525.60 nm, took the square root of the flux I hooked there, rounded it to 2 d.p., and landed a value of 3.47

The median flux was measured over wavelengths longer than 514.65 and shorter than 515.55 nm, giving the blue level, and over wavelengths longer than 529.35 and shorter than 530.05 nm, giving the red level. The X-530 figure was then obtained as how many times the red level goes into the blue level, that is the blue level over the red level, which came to 0.77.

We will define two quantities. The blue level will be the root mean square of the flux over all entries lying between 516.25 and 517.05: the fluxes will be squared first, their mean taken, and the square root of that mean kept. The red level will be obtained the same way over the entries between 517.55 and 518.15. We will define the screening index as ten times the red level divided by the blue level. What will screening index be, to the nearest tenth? 9.8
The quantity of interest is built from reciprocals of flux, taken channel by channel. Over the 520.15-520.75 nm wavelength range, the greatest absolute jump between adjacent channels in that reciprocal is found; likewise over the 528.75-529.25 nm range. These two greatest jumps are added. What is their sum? 0.010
